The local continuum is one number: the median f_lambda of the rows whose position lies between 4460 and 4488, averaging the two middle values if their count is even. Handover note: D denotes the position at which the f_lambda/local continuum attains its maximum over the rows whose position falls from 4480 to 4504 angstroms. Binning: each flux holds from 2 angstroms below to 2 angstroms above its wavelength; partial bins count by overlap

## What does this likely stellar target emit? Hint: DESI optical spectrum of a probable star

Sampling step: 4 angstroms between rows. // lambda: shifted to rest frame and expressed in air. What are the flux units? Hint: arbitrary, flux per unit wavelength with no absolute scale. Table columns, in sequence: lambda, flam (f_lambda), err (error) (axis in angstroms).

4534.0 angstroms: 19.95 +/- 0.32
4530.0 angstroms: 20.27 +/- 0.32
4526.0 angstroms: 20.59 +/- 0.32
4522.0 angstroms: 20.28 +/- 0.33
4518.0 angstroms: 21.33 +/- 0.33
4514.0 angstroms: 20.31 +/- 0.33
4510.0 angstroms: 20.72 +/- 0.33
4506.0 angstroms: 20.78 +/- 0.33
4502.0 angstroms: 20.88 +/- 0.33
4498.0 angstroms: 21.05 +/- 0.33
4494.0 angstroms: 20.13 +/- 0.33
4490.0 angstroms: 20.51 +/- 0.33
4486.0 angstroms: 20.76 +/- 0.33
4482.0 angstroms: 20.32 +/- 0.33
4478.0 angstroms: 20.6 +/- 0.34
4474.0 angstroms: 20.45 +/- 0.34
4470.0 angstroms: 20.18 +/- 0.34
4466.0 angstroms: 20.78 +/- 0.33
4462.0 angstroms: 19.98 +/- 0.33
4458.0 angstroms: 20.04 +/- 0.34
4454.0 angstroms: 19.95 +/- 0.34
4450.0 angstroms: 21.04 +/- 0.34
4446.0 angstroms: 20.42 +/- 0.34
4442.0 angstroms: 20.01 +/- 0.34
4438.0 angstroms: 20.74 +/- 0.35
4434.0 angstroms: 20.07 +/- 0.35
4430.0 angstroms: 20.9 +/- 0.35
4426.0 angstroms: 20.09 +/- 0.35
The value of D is 4498.0 angstroms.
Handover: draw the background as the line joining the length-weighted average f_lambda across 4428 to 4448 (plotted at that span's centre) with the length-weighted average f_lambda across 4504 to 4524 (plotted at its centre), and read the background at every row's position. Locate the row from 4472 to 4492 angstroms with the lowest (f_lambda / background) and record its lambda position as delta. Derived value 4482.0 angstroms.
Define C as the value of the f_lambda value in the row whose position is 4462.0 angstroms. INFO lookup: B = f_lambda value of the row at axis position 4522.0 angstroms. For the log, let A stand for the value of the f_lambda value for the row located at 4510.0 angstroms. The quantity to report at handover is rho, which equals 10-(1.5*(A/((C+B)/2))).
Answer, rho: 8.46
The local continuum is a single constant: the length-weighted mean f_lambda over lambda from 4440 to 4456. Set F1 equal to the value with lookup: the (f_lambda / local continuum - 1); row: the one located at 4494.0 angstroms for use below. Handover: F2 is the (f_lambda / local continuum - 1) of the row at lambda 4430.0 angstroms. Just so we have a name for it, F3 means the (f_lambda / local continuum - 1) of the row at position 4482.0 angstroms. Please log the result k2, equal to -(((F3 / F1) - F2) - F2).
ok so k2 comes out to -0.1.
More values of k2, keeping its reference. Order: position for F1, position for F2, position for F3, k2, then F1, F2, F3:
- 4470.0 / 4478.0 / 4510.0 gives 2.1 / -0.009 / 0.012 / 0.018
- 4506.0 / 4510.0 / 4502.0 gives -1.2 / 0.021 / 0.018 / 0.026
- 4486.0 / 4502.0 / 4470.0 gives 0.5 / 0.020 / 0.026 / -0.009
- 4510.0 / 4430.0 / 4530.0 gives 0.3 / 0.018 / 0.027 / -0.004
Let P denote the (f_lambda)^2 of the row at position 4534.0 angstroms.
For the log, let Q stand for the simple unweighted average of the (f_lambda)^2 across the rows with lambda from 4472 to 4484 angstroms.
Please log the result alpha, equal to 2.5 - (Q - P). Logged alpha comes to -18.0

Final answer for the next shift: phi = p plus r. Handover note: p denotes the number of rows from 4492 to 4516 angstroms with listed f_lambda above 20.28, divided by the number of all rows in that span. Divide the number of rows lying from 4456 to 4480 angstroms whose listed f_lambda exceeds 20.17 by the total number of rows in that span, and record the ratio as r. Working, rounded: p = 0.83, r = 0.67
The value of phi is 1.50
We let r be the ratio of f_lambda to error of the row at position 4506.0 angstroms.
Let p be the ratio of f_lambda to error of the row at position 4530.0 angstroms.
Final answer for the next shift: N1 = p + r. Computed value 126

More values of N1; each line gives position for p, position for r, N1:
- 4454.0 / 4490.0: 121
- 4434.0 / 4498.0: 121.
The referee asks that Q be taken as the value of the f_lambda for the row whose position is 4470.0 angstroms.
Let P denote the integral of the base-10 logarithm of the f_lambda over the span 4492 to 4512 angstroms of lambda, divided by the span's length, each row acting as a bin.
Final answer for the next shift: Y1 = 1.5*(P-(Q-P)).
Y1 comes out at -26.3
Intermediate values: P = 1.32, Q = 20.18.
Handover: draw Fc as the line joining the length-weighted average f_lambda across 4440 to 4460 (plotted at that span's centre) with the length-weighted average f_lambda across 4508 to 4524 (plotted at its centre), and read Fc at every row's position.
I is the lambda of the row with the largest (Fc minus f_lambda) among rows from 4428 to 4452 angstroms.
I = 4442.0 angstroms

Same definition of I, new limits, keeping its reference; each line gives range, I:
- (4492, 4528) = 4522.0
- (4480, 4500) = 4494.0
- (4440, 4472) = 4462.0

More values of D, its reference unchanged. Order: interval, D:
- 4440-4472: 4450.0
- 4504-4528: 4518.0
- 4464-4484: 4466.0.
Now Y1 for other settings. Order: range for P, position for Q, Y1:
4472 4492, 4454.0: -26.0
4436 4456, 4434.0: -26.2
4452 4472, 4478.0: -27.0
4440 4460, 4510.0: -27.2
